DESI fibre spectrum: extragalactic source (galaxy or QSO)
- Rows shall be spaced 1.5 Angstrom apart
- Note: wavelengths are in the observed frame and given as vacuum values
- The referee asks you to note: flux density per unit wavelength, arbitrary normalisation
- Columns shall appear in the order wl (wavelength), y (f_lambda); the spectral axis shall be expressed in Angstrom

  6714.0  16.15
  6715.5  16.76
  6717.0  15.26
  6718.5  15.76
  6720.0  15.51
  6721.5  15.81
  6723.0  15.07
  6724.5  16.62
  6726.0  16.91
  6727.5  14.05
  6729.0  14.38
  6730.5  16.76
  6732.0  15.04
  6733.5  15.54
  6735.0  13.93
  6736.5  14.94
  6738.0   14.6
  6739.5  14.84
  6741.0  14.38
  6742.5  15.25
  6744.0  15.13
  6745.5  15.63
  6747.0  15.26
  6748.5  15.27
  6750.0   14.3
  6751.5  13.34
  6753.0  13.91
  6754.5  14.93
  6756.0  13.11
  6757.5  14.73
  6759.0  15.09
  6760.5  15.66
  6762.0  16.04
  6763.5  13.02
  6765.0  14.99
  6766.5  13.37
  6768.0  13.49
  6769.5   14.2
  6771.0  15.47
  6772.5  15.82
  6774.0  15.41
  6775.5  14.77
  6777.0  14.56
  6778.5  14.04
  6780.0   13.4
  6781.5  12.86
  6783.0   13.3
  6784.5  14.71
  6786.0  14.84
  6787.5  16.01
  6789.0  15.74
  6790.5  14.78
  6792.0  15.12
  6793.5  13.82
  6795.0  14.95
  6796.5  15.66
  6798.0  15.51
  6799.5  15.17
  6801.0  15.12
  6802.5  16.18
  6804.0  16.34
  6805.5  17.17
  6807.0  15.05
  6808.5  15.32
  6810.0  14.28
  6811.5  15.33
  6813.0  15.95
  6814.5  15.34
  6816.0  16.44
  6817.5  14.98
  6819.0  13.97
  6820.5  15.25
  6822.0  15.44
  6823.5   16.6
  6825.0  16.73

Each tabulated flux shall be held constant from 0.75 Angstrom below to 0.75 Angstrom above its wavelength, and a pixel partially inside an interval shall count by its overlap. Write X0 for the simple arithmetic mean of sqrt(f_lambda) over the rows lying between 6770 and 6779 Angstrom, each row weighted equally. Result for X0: 3.874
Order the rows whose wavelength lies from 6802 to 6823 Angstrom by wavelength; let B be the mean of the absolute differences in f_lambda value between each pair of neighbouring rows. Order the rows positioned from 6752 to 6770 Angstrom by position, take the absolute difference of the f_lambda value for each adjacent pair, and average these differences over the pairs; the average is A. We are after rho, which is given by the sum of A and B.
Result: 2.10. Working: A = 1.20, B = 0.90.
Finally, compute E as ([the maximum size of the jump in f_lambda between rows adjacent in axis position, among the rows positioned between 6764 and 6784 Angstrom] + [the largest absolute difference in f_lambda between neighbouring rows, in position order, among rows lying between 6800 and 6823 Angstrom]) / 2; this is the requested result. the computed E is 1.87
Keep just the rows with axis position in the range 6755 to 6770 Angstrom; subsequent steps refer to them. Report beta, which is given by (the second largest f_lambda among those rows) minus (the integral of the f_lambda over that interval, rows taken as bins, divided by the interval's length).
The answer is 1.28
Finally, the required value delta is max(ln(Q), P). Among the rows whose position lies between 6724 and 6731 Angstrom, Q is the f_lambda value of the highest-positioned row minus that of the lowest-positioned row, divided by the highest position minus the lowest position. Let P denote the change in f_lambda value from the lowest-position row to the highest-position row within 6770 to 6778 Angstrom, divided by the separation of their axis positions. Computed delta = -0.2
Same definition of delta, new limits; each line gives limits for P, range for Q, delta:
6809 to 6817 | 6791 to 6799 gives 0.4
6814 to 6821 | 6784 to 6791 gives 0.0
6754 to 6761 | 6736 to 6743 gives 0.1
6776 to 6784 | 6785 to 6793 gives -0.2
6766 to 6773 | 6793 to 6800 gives 0.4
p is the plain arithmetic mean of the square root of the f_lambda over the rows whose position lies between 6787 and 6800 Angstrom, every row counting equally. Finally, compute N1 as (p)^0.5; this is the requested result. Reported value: 1.97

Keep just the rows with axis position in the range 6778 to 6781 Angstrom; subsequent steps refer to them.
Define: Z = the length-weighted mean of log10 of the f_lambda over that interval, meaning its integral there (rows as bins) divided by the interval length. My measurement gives 1.13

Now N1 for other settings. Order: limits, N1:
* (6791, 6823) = 1.98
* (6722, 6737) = 1.98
